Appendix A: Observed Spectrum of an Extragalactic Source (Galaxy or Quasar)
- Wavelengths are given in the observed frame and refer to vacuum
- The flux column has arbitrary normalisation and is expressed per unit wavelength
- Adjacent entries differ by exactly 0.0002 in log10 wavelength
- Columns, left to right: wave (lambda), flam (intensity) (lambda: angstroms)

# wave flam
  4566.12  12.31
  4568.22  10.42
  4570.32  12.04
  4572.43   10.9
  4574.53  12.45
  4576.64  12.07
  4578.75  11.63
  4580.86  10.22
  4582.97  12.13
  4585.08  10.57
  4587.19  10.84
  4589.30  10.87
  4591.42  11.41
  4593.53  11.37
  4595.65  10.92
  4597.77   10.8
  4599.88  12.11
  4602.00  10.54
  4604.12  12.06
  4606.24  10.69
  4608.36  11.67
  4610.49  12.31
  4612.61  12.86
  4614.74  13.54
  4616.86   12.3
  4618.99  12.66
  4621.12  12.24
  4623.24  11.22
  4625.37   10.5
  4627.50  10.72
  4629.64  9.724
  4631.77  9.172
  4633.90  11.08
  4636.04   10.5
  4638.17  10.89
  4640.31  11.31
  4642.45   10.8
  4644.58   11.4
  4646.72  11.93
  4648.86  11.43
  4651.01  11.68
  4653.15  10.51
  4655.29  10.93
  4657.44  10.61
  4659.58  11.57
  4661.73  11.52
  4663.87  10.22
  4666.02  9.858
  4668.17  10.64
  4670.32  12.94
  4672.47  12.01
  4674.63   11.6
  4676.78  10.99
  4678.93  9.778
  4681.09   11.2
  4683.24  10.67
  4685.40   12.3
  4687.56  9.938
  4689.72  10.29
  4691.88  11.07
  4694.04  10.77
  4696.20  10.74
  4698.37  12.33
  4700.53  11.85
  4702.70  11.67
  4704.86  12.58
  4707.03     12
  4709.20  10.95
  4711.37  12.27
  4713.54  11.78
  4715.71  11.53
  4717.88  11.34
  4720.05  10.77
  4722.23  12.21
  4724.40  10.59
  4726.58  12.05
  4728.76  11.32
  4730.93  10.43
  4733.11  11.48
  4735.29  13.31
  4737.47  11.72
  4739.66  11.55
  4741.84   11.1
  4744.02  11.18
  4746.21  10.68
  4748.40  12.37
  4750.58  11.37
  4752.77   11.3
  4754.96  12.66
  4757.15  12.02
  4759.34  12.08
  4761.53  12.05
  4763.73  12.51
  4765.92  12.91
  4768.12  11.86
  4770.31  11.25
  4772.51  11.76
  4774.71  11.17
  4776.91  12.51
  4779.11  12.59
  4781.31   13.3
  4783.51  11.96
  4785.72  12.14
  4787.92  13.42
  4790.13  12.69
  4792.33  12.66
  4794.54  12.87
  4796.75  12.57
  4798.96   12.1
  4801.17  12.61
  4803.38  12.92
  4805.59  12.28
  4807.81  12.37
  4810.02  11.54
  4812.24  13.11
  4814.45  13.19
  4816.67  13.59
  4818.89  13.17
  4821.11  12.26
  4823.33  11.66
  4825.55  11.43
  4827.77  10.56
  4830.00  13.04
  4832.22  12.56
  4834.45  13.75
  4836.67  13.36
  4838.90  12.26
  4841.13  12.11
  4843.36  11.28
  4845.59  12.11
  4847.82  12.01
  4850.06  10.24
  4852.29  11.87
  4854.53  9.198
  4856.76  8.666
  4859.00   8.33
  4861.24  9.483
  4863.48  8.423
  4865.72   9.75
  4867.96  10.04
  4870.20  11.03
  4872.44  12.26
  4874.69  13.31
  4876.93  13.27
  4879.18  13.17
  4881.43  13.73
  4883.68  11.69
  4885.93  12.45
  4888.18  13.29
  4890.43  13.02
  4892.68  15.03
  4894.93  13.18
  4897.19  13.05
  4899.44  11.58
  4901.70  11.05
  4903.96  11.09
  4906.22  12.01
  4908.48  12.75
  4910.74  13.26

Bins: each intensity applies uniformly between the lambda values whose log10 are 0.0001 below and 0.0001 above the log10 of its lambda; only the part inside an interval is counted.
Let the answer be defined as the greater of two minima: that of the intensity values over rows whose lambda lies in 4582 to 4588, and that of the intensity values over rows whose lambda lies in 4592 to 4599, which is 10.8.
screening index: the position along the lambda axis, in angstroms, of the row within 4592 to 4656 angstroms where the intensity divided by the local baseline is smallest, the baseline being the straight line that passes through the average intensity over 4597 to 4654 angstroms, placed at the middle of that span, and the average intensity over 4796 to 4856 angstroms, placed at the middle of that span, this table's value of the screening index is 4631.77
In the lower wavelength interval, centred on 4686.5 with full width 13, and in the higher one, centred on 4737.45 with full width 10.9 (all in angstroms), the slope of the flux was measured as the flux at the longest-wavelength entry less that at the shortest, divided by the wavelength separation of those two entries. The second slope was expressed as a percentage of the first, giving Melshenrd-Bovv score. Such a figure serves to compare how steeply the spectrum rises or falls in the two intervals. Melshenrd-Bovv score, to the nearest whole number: 361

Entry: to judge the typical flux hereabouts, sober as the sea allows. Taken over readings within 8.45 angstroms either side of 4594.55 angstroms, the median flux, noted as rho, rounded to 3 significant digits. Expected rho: 10.9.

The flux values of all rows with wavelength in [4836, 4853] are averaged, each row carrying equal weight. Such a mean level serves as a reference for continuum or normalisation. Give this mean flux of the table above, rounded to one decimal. 11.9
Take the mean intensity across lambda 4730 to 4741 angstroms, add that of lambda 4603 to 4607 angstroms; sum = 23.1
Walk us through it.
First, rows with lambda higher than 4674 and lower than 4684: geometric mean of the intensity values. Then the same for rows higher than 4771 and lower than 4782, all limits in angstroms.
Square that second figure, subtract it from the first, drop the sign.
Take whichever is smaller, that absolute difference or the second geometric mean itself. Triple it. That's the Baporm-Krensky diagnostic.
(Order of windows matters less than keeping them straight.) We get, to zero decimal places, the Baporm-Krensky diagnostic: 37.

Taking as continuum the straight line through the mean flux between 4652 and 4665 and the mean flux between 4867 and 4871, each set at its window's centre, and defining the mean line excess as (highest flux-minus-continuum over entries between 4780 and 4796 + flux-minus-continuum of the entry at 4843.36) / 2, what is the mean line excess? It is 1.7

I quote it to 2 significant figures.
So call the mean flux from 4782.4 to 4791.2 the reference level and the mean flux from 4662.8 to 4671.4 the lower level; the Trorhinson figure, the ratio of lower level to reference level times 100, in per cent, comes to 87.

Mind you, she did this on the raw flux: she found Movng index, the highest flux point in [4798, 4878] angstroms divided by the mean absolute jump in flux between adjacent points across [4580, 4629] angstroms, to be 17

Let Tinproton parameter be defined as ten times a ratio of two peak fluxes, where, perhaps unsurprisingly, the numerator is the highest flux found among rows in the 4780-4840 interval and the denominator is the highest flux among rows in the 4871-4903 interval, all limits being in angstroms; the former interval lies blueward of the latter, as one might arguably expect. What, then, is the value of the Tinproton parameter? 9.15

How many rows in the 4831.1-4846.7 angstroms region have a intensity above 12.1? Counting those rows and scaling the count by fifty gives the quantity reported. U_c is 300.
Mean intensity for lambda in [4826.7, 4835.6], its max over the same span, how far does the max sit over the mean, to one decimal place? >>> 1.3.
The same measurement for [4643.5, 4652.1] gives 0.3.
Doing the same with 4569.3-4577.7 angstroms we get 0.6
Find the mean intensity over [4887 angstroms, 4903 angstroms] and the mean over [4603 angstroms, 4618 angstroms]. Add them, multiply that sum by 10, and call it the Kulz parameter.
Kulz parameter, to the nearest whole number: 251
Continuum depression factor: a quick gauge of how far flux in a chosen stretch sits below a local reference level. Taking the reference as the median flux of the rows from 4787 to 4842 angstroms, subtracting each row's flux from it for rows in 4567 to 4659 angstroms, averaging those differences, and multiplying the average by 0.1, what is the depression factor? 0.13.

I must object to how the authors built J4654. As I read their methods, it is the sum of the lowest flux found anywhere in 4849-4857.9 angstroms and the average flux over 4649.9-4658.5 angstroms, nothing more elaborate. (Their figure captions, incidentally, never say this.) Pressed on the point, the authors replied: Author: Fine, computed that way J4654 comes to 19.6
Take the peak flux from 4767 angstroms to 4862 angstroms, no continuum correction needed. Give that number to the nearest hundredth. 13.75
